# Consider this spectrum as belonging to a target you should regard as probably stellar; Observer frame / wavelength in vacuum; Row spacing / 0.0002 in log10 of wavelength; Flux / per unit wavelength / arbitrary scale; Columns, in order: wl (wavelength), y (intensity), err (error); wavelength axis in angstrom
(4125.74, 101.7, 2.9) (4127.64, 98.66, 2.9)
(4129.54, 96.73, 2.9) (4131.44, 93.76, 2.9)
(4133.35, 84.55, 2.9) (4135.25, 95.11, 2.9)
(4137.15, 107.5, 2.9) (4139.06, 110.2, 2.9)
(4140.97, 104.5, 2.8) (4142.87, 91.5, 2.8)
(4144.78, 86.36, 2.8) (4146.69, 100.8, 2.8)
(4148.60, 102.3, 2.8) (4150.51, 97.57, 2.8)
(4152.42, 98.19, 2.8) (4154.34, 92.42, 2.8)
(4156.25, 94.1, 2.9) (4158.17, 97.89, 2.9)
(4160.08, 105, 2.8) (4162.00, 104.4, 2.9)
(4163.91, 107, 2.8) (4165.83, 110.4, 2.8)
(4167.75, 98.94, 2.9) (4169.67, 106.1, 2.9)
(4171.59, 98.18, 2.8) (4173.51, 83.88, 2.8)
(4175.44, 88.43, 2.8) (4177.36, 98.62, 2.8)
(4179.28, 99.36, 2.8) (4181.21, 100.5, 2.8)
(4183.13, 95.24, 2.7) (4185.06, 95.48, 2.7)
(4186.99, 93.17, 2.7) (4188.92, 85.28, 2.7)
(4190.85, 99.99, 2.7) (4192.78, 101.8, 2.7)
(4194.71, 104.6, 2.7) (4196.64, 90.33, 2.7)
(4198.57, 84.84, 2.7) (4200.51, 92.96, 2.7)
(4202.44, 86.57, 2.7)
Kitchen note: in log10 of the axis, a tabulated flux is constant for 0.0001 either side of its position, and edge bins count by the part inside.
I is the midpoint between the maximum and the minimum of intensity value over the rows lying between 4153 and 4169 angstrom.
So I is 101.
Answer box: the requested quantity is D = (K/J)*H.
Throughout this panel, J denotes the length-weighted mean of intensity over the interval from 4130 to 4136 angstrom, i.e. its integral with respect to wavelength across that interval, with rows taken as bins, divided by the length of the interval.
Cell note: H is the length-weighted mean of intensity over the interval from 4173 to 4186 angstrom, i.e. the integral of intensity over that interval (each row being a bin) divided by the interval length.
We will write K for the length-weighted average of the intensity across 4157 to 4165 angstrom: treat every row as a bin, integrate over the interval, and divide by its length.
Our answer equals 107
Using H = 95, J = 91.5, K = 103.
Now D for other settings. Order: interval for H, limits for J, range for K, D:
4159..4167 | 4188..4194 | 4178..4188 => 107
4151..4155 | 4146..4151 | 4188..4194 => 92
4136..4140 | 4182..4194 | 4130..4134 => 102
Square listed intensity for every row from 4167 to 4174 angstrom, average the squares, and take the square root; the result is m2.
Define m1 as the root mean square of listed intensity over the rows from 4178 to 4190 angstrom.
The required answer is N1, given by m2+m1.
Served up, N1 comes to 192.1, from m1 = 95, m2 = 97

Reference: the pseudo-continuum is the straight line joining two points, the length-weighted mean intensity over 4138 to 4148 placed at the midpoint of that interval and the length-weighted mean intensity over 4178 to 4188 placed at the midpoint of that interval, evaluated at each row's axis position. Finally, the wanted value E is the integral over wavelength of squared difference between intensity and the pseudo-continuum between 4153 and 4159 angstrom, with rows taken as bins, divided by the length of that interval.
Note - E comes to 16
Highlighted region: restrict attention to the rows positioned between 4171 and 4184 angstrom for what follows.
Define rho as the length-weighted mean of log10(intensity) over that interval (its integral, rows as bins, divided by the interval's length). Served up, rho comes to 1.98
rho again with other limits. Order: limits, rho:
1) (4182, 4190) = 1.97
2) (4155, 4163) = 2.00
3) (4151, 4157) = 1.98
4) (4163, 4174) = 2.00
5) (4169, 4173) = 2.00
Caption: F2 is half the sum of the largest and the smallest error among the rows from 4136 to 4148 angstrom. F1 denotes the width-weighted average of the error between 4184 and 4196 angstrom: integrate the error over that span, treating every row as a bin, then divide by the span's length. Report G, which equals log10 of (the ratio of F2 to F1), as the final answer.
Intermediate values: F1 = 2.70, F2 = 2.85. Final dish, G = 0.024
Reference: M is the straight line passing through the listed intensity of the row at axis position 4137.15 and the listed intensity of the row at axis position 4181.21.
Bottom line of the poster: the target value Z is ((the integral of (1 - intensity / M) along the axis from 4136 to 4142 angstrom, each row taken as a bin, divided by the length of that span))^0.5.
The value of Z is 0.06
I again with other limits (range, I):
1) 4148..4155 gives 97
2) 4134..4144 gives 101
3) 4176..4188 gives 97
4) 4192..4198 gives 97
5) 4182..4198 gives 95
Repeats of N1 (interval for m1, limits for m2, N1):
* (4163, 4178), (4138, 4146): 197.9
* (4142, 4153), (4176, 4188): 193.4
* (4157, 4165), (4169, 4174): 200.1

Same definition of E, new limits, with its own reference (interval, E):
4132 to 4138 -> 98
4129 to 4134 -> 85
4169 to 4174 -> 77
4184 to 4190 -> 44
